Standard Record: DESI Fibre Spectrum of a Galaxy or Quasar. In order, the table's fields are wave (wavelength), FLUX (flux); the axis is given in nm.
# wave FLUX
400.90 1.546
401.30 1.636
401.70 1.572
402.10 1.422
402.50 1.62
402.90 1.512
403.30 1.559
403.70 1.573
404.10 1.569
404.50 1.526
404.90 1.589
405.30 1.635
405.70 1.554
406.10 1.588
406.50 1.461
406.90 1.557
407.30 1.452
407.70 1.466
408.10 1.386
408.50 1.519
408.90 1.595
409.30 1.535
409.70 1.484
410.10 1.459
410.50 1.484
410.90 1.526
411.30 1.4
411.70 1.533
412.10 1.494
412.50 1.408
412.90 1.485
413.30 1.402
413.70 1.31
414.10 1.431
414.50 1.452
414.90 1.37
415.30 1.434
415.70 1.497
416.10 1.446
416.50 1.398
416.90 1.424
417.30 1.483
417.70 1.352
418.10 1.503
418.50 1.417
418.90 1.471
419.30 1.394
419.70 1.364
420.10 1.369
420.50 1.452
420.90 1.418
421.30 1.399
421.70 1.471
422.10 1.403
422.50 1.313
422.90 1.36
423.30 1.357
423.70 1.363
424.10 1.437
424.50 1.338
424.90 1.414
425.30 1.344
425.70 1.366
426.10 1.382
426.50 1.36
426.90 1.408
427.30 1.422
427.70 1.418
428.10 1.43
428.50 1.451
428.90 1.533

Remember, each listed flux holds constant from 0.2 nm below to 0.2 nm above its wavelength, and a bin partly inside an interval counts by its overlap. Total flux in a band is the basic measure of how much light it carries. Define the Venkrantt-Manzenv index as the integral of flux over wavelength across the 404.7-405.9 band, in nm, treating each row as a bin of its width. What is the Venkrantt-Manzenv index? 1.91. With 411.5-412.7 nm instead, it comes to 1.77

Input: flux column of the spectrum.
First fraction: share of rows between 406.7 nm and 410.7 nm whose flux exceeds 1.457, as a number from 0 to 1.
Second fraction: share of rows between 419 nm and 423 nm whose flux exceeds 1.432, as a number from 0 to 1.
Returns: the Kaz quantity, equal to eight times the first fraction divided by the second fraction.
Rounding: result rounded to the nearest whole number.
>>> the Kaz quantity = 32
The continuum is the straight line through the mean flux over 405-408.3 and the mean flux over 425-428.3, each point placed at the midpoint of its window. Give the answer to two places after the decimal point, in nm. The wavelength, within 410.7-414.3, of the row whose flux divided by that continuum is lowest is 413.70 nm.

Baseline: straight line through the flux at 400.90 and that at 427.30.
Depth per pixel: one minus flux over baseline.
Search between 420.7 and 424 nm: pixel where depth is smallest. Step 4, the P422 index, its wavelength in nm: 421.70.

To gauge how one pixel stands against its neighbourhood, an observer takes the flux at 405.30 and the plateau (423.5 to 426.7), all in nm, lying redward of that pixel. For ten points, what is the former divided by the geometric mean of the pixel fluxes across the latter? 1.19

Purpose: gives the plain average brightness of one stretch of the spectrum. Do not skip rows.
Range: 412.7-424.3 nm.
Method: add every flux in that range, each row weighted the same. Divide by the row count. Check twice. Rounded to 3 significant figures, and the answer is 1.41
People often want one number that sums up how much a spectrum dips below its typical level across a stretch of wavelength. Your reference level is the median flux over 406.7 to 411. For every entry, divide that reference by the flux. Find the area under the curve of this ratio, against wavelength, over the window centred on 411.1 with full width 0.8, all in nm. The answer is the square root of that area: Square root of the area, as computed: 0.90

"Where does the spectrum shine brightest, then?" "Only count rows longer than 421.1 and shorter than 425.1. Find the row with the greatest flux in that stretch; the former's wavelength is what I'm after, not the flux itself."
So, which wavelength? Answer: 421.70 nm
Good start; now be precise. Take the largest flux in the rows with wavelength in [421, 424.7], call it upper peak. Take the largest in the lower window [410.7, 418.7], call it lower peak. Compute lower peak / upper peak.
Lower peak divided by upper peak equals 1.04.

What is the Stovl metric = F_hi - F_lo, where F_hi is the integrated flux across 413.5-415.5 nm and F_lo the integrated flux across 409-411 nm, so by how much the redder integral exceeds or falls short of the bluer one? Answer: -0.20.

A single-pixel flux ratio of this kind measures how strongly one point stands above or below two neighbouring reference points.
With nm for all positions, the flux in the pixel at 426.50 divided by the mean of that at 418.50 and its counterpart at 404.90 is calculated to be 0.90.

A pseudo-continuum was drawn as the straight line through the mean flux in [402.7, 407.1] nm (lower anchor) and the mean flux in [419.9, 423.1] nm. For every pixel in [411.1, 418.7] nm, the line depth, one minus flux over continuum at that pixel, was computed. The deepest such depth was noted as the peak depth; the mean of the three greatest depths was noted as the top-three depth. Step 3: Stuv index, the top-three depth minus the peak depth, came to -0.032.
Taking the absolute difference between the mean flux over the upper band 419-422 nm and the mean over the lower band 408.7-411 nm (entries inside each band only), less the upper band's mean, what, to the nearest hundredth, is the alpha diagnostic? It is -1.31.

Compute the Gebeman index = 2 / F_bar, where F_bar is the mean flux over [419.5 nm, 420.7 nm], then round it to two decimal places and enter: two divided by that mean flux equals 1.43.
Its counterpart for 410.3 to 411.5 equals 1.36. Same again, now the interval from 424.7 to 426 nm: 1.45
